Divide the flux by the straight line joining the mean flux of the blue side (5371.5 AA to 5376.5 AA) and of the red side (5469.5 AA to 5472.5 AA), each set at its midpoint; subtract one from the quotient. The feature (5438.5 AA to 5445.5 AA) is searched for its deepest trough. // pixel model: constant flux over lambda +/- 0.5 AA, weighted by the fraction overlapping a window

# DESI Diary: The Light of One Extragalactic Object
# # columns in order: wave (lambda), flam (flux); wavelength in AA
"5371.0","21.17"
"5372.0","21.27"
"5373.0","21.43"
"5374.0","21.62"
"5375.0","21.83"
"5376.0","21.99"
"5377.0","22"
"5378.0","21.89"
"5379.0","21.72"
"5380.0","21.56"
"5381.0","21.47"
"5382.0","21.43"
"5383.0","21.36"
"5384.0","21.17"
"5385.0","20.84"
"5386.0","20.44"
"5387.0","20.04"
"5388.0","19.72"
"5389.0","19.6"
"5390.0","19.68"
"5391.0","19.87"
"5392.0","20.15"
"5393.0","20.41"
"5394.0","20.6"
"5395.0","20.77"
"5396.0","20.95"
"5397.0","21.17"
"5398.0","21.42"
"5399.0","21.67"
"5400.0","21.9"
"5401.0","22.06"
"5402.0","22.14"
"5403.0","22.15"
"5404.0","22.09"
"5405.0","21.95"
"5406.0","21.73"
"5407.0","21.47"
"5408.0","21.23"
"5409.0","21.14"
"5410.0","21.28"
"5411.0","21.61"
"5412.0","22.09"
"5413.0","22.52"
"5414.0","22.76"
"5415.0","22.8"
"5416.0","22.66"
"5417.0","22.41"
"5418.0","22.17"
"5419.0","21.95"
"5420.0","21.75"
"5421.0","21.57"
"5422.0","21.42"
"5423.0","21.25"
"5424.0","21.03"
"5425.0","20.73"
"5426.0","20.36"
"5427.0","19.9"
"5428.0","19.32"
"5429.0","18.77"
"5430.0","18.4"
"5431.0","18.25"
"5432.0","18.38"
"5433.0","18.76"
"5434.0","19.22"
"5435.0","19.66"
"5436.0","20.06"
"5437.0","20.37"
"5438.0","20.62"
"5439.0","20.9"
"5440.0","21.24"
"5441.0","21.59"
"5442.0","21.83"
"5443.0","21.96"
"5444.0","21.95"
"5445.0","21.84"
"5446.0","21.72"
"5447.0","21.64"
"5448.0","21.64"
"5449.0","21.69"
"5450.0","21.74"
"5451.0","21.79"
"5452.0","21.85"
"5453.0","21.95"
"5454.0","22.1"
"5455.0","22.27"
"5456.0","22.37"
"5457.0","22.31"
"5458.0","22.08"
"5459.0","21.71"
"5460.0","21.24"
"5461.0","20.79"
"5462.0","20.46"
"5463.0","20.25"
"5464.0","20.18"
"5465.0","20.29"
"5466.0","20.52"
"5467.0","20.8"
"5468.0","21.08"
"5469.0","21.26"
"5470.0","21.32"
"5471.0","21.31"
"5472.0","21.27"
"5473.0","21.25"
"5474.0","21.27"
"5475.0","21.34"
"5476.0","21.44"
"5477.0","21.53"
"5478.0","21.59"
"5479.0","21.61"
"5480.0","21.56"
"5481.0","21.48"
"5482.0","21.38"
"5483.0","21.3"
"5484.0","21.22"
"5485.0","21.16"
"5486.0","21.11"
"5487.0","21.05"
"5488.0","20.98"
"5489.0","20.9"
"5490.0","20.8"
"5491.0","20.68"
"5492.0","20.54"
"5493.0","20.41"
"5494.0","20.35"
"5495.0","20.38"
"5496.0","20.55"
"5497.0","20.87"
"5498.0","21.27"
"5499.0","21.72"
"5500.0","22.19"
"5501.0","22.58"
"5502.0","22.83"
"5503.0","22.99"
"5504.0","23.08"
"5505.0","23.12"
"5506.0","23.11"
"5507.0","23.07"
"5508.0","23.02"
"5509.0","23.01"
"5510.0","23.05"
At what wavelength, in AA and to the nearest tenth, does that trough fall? 5439.0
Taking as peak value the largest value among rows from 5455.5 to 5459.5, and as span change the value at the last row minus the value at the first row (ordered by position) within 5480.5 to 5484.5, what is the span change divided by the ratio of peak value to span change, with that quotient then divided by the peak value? 0.0001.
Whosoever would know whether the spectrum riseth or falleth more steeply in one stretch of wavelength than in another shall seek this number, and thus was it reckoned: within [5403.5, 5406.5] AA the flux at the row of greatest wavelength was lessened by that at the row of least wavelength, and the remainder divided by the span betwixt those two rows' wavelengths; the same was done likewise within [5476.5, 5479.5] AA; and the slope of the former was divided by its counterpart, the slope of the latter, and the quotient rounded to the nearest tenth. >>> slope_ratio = -4.5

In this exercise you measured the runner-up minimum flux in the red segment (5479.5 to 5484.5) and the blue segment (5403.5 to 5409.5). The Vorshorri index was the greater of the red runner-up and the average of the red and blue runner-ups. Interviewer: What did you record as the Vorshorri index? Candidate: 21.3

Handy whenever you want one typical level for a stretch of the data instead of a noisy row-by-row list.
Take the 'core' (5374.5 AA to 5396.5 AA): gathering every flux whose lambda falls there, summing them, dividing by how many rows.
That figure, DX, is 20.9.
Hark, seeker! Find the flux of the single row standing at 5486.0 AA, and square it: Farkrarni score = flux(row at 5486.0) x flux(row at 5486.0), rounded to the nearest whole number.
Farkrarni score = 446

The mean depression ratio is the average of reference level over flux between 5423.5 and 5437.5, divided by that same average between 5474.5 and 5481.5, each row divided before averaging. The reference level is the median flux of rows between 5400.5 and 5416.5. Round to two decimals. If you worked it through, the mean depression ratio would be 1.10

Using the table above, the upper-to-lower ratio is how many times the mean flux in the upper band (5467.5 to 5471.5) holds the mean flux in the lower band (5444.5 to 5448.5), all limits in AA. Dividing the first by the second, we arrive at 0.98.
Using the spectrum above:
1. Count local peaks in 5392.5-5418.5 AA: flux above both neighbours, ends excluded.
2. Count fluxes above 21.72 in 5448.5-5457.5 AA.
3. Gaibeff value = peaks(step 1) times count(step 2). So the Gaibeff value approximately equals 16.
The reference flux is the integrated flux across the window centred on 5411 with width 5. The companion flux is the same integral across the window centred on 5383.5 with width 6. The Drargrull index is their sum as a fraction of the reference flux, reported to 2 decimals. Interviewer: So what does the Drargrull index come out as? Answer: 2.17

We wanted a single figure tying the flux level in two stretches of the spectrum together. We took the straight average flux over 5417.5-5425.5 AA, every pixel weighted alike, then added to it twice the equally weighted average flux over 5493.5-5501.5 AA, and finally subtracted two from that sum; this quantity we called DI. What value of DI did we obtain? 62.0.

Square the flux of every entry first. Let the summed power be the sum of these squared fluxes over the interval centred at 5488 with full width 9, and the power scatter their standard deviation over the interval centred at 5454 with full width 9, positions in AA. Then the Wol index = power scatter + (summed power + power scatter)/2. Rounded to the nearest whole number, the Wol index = 1988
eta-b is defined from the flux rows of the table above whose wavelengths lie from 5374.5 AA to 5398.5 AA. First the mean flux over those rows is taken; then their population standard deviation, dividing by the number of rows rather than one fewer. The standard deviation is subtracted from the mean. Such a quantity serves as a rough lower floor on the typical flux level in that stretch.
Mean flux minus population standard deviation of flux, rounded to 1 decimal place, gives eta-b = 20.2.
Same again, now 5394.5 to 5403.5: 21.1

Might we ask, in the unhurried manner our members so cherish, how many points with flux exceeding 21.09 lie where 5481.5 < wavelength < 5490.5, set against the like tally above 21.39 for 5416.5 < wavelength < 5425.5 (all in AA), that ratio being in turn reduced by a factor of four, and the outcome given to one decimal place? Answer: 0.2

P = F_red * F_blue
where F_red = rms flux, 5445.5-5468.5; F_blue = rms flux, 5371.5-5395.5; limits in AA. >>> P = 449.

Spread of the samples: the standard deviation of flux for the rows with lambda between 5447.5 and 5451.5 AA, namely 0.06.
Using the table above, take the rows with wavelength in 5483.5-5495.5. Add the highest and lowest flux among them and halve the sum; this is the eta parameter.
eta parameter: 20.8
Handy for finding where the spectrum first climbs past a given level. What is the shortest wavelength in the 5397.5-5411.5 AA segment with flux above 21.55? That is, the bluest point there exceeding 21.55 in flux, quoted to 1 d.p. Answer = 5399.0 AA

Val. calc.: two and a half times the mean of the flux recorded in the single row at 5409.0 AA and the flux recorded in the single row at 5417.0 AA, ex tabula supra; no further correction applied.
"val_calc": 54.4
